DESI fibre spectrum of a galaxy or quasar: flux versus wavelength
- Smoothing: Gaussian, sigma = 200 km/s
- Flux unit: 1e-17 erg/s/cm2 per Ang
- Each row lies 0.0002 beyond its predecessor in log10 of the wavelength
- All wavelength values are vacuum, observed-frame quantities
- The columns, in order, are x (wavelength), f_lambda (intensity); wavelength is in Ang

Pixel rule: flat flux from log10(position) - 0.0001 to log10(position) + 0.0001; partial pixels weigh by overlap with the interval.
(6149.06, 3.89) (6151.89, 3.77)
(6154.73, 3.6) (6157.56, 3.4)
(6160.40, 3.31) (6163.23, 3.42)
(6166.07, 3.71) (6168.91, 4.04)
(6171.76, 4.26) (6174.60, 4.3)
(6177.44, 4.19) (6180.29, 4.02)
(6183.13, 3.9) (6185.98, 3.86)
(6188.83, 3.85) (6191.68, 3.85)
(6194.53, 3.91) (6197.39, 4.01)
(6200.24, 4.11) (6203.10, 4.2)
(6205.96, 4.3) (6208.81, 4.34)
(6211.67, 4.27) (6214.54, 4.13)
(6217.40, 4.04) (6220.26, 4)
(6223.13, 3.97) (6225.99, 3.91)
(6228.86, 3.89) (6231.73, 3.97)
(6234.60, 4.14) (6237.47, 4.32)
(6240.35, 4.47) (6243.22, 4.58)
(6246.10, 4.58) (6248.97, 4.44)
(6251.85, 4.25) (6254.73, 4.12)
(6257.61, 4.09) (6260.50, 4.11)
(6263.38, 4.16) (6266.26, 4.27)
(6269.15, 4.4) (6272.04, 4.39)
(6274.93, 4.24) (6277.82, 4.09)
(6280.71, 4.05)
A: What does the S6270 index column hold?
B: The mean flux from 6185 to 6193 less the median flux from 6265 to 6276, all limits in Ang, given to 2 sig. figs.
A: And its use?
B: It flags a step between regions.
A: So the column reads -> -0.48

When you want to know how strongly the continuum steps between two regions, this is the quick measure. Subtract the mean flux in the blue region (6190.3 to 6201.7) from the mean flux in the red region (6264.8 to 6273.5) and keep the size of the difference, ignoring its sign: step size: 0.38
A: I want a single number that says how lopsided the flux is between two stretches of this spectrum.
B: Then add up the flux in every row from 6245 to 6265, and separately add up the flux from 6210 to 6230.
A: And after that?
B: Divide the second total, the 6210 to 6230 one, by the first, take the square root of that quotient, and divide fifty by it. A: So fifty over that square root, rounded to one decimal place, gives 51.3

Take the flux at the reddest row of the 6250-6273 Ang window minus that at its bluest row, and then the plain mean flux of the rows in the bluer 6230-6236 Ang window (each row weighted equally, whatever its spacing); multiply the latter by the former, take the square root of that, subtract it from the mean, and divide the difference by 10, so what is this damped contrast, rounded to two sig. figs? 0.33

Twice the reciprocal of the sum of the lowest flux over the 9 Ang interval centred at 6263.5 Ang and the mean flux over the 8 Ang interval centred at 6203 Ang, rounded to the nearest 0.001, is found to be 0.241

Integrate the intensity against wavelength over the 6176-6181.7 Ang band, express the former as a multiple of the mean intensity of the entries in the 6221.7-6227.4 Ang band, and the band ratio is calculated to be 5.93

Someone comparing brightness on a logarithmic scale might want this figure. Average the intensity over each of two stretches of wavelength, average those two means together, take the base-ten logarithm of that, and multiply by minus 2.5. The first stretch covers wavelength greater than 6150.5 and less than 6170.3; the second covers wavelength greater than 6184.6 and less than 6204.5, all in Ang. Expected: -1.45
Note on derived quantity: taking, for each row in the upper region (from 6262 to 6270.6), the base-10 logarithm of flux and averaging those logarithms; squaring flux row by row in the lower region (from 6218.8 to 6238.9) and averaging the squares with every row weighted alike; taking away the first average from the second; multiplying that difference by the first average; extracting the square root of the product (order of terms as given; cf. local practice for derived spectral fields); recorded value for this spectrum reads 3.1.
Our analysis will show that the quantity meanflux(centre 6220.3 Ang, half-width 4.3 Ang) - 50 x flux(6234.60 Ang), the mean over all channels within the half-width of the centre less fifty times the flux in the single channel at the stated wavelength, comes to -203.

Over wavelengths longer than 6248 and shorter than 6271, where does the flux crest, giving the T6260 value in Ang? 6248.97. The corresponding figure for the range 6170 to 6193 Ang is 6174.60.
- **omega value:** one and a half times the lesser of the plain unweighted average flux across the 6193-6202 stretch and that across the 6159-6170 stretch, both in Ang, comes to 5.4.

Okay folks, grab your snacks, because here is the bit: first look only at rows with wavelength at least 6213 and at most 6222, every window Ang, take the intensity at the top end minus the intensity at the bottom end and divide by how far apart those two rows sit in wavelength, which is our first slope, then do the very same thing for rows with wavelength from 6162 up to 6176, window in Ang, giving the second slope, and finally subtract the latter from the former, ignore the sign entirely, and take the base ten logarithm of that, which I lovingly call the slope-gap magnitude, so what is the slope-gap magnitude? -1.00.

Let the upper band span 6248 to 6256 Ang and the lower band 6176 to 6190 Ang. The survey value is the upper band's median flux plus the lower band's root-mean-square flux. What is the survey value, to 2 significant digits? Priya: 8.2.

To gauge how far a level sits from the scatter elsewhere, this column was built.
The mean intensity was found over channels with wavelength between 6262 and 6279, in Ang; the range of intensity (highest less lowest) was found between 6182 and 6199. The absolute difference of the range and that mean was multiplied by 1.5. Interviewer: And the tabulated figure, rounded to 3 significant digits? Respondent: 6.15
